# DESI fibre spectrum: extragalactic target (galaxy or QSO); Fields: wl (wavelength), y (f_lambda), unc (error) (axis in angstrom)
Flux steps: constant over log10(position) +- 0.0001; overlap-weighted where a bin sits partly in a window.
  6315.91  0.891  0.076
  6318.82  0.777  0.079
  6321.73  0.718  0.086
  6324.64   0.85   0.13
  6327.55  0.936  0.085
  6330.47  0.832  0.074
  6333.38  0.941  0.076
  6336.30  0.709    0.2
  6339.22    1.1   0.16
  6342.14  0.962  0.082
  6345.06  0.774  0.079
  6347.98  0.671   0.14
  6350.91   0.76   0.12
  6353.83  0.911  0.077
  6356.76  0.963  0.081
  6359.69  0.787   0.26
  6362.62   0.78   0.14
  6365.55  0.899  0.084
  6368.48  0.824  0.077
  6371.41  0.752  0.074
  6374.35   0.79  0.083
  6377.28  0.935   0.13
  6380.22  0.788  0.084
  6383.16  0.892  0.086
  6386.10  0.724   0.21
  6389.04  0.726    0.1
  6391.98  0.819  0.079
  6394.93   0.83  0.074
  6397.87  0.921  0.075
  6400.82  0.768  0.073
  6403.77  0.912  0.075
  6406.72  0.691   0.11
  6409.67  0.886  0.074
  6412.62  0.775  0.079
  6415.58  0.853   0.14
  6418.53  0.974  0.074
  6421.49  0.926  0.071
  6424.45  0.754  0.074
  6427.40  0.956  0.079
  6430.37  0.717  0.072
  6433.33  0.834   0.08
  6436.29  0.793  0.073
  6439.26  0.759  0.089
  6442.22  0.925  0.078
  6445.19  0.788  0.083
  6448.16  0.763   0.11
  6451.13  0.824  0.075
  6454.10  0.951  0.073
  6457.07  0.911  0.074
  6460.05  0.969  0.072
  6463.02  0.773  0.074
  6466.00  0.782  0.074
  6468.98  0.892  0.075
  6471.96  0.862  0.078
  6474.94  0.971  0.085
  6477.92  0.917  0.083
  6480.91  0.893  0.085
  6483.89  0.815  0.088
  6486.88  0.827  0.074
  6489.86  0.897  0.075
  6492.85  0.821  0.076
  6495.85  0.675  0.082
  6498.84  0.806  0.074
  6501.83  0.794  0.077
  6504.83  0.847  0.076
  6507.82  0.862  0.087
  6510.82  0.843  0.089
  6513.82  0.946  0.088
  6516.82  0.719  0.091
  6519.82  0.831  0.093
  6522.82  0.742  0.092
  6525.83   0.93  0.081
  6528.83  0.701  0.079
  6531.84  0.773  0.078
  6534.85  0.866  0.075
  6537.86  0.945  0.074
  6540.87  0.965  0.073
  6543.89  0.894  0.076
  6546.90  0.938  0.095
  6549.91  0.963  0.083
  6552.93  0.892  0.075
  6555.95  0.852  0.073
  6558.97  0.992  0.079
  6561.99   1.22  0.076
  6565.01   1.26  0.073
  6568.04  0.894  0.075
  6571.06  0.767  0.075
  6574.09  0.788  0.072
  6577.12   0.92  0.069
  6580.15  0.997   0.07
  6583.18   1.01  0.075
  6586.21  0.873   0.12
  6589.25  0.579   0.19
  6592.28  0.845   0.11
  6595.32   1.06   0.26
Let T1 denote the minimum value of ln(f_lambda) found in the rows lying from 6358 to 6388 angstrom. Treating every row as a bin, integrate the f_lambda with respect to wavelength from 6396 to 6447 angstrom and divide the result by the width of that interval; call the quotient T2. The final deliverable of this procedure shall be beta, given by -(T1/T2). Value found 0.39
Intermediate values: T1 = -0.323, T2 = 0.837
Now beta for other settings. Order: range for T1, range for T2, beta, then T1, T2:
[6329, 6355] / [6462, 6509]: 0.47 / -0.399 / 0.840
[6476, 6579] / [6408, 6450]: 0.47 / -0.393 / 0.835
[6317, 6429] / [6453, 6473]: 0.46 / -0.399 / 0.876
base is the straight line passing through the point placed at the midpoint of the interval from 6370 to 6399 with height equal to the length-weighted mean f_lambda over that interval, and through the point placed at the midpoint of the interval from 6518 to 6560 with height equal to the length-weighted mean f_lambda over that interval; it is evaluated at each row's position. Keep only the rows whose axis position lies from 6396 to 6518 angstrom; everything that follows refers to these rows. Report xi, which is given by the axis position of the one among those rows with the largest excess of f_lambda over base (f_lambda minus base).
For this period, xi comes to 6418.53 angstrom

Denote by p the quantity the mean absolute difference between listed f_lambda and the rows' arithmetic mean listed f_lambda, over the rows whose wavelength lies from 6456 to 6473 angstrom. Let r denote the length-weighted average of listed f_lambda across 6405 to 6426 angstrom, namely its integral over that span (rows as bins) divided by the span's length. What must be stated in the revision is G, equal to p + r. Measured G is 0.90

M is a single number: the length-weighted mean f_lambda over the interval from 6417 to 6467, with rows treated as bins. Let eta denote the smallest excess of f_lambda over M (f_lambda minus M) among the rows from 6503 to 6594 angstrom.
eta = -0.27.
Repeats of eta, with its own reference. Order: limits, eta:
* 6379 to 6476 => -0.16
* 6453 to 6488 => -0.07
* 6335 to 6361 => -0.18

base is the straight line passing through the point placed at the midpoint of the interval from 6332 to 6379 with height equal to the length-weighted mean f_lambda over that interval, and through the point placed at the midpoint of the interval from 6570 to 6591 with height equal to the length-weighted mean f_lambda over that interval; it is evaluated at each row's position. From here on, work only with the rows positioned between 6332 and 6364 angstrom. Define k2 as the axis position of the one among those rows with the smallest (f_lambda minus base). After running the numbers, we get 6347.98 angstrom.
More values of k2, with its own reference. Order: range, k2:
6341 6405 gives 6347.98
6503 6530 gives 6528.83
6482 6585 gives 6495.85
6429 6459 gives 6430.37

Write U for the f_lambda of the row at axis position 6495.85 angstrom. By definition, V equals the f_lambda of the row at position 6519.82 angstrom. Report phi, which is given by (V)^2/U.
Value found 1.02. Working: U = 0.675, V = 0.831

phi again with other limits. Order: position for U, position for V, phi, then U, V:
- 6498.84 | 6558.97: 1.22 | 0.806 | 0.992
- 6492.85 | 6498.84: 0.79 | 0.821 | 0.806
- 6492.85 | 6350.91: 0.70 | 0.821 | 0.76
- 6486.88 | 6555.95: 0.88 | 0.827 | 0.852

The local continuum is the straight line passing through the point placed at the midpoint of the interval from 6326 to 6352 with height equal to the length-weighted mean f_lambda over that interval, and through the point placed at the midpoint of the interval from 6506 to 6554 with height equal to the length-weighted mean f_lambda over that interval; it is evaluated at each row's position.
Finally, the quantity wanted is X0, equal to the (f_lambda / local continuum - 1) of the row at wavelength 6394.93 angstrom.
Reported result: -0.03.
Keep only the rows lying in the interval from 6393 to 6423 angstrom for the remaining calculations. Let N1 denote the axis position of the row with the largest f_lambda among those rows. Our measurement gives 6418.53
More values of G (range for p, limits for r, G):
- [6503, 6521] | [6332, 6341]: 0.96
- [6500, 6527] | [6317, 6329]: 0.88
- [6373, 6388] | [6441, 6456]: 0.92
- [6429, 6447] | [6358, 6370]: 0.88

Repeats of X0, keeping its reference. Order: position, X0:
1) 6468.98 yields 0.04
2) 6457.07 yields 0.06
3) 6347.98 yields -0.22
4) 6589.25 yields -0.33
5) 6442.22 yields 0.08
